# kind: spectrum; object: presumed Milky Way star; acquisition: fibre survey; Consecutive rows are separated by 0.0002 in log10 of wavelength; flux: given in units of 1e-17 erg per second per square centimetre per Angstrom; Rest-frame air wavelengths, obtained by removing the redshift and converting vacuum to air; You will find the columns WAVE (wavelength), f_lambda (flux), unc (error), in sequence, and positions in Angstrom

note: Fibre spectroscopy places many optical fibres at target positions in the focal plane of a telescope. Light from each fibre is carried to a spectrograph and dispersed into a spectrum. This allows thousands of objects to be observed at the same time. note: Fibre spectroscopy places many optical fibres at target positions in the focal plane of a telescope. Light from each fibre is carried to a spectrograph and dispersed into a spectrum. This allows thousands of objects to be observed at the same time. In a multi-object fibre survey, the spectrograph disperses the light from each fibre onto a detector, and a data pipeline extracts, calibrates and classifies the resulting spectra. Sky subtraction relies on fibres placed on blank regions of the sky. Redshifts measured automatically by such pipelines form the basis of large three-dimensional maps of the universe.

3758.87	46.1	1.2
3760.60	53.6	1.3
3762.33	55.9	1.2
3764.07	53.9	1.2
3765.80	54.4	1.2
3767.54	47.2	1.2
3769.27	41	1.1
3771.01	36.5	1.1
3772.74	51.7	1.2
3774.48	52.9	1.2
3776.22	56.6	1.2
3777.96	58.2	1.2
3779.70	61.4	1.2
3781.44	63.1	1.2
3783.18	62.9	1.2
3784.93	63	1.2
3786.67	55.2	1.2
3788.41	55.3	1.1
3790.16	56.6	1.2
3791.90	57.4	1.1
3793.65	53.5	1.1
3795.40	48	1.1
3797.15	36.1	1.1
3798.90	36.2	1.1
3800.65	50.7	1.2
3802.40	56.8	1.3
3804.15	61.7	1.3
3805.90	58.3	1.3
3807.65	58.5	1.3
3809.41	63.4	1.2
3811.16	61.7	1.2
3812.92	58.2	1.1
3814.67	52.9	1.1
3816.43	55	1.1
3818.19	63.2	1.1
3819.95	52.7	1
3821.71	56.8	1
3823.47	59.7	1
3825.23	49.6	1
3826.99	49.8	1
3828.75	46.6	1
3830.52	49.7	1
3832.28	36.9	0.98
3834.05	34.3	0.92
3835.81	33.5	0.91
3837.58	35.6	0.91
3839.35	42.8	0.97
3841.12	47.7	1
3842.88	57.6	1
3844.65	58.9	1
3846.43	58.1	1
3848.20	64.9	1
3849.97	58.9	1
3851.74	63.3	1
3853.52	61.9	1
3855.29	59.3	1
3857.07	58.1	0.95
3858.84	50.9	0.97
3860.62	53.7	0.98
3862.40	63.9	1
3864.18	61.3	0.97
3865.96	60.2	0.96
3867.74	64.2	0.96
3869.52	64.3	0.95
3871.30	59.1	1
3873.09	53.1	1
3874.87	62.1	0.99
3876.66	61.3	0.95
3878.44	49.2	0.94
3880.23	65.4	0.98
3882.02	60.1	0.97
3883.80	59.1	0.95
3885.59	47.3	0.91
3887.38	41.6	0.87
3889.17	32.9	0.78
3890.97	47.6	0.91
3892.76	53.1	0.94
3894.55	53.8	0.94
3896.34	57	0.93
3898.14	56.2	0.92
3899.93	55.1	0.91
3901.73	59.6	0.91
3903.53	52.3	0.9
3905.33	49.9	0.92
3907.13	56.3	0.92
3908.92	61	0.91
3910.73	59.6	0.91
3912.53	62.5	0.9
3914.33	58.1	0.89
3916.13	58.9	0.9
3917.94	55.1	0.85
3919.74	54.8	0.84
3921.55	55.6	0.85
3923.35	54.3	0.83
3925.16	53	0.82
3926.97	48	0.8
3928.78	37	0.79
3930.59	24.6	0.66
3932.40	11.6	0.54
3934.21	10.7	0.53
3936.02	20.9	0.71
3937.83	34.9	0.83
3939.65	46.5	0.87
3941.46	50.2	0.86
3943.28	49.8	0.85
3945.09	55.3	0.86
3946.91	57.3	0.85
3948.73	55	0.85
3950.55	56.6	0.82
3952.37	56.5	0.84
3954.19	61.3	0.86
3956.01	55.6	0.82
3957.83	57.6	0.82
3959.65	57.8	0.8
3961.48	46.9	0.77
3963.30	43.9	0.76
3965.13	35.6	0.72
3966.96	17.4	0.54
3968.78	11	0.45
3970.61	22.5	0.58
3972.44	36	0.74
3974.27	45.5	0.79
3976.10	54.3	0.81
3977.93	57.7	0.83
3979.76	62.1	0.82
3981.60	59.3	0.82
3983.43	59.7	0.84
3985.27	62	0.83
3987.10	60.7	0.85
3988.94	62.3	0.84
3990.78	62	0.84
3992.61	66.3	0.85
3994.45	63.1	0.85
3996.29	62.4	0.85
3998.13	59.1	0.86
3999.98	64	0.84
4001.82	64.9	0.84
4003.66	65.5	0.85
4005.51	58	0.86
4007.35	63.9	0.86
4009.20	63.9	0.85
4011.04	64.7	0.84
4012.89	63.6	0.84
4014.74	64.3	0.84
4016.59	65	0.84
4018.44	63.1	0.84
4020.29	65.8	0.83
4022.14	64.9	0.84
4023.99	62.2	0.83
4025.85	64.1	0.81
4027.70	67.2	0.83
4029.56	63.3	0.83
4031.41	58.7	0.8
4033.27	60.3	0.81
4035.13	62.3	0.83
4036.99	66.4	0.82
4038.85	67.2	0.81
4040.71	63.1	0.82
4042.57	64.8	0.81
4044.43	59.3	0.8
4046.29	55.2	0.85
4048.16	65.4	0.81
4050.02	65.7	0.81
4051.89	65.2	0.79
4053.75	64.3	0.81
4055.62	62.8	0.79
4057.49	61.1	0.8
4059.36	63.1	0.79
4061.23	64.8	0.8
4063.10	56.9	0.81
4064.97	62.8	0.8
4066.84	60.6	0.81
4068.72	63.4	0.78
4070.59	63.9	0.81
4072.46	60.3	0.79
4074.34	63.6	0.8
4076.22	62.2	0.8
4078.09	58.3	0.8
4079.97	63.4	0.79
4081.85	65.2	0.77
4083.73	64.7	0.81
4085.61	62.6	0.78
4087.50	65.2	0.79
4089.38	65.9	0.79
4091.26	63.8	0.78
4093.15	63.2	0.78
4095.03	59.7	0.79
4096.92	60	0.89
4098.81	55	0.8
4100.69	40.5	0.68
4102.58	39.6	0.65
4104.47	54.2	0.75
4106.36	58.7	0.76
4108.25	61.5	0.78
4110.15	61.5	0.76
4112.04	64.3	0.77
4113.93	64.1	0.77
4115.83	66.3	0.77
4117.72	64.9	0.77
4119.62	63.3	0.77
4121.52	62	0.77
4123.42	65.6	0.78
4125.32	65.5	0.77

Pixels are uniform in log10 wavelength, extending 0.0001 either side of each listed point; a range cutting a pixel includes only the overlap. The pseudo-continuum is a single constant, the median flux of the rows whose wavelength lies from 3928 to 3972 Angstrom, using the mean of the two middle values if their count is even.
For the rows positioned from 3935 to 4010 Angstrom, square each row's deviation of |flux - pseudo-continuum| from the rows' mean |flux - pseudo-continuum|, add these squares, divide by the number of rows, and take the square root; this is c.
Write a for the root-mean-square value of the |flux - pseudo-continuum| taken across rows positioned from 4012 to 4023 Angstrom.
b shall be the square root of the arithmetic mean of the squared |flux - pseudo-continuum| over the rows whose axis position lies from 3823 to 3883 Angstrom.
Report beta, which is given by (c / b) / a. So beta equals 0.034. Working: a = 17.8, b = 12.1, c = 7.3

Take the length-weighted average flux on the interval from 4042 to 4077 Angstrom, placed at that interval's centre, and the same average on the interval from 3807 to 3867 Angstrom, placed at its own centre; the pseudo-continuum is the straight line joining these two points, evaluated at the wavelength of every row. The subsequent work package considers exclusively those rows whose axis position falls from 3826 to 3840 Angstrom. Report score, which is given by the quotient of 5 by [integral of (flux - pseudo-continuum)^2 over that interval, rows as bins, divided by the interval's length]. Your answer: 0.02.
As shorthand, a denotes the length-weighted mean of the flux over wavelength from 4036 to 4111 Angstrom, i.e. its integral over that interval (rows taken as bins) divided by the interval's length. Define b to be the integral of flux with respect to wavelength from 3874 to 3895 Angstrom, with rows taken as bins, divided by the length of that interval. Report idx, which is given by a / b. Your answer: 1.16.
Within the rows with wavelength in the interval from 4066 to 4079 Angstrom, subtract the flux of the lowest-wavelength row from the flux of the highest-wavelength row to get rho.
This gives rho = -2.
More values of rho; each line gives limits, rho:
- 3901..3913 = 3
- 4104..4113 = 10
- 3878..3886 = -2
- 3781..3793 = -6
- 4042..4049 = 1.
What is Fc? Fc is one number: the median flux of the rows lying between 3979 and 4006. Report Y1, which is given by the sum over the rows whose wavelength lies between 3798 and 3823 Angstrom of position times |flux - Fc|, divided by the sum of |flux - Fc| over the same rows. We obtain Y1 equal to 3807.8 Angstrom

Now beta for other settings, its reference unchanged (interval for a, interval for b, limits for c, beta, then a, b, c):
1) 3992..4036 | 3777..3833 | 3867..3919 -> 0.027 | 16.8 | 11.0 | 4.9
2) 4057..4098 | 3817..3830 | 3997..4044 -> 0.016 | 16.0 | 9.2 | 2.4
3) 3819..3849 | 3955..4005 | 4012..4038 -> 0.014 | 9.8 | 16.1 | 2.2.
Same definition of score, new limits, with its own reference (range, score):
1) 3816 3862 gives 0.06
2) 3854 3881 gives 0.13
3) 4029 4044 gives 0.50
